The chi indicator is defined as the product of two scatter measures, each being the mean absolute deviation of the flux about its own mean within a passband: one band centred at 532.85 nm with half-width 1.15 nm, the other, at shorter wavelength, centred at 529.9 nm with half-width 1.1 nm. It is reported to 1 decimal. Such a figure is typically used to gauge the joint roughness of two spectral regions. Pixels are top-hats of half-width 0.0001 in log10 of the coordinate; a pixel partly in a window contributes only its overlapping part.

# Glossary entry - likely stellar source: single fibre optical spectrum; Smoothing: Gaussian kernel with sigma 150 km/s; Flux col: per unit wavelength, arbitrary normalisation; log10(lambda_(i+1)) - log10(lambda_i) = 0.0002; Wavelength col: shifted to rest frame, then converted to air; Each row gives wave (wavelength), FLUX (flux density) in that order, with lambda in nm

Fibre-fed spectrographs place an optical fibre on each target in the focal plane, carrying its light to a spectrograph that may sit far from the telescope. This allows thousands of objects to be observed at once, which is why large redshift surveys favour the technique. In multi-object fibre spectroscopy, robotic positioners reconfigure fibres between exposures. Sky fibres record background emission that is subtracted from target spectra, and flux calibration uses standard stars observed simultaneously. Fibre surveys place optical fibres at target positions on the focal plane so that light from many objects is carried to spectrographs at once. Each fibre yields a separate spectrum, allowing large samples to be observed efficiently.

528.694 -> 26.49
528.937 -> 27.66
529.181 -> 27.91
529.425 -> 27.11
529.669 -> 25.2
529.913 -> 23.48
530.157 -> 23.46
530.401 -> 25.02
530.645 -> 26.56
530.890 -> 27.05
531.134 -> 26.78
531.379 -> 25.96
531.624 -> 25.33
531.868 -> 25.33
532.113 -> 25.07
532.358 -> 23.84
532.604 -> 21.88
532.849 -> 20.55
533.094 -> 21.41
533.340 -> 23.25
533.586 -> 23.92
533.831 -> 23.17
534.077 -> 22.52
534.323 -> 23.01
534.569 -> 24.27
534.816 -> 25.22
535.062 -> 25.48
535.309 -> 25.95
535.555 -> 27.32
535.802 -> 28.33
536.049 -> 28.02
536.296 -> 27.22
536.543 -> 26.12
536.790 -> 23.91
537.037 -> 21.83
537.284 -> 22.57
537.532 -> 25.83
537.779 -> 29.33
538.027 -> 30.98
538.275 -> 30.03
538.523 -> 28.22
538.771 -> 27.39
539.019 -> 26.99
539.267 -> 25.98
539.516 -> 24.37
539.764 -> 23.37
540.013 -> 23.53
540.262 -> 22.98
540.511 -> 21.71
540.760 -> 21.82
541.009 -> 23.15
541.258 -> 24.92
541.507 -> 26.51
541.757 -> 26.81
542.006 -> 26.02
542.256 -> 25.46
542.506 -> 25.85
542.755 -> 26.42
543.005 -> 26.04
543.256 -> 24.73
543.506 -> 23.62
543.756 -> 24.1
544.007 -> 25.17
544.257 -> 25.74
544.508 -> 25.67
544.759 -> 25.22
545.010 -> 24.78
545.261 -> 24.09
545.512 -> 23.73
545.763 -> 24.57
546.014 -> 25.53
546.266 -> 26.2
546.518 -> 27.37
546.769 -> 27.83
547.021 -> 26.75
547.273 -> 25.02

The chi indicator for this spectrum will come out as 1.8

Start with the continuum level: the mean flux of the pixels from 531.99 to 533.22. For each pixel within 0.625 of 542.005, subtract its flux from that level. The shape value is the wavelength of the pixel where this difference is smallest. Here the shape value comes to 541.757 nm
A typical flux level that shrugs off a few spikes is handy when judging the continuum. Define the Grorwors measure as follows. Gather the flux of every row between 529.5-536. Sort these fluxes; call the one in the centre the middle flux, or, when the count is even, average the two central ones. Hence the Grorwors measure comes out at 25.0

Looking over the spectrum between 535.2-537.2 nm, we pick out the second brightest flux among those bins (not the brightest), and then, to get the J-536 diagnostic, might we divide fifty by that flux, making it 1.78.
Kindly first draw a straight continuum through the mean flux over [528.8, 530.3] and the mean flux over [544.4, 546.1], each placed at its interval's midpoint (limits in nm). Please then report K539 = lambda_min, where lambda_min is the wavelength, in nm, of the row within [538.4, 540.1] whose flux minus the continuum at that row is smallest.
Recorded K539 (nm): 539.764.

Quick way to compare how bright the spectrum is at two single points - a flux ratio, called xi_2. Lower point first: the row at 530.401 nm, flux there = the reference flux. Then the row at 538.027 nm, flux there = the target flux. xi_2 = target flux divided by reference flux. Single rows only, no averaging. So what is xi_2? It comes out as 1.24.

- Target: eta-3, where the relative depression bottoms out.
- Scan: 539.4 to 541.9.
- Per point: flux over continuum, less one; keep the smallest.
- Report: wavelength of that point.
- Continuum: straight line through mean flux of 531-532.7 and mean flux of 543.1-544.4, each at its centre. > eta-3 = 540.511 nm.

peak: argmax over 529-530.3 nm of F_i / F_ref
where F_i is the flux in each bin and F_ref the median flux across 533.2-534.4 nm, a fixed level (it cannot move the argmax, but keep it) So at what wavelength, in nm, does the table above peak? 529.181 nm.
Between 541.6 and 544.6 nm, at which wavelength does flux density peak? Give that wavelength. 541.757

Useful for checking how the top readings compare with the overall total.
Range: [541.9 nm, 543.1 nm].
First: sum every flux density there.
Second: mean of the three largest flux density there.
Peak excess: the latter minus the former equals -104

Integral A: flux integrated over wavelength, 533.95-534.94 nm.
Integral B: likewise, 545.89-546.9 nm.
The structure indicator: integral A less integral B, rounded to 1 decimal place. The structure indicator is -3.5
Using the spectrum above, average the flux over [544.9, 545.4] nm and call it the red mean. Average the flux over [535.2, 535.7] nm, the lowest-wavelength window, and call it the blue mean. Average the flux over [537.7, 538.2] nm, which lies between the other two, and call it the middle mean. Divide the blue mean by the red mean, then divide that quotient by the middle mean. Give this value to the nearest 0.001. 0.036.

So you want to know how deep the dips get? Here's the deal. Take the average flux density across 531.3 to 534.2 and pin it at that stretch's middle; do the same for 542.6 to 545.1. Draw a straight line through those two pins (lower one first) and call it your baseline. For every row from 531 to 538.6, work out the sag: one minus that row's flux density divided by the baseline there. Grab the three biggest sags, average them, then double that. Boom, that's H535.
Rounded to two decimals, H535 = 0.21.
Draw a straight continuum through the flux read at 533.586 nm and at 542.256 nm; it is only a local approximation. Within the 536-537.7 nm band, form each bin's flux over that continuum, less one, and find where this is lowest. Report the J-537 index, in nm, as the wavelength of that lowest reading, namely 537.037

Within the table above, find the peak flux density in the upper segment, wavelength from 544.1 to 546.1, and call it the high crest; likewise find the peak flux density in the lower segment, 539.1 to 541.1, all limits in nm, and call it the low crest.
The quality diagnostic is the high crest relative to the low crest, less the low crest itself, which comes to -25.0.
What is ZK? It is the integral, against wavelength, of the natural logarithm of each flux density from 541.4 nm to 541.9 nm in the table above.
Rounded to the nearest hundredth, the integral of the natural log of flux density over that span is 1.64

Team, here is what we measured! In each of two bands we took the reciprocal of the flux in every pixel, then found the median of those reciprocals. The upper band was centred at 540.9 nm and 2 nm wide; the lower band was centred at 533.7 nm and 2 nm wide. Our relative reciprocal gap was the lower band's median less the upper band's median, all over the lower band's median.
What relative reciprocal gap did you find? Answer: 0.01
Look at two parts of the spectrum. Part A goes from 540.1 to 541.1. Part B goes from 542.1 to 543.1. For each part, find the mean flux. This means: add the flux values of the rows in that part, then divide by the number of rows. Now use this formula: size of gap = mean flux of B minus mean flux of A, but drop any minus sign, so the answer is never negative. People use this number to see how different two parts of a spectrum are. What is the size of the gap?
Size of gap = 3.5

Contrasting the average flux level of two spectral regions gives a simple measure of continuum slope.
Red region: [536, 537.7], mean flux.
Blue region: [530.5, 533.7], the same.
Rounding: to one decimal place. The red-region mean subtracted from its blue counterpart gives -0.7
